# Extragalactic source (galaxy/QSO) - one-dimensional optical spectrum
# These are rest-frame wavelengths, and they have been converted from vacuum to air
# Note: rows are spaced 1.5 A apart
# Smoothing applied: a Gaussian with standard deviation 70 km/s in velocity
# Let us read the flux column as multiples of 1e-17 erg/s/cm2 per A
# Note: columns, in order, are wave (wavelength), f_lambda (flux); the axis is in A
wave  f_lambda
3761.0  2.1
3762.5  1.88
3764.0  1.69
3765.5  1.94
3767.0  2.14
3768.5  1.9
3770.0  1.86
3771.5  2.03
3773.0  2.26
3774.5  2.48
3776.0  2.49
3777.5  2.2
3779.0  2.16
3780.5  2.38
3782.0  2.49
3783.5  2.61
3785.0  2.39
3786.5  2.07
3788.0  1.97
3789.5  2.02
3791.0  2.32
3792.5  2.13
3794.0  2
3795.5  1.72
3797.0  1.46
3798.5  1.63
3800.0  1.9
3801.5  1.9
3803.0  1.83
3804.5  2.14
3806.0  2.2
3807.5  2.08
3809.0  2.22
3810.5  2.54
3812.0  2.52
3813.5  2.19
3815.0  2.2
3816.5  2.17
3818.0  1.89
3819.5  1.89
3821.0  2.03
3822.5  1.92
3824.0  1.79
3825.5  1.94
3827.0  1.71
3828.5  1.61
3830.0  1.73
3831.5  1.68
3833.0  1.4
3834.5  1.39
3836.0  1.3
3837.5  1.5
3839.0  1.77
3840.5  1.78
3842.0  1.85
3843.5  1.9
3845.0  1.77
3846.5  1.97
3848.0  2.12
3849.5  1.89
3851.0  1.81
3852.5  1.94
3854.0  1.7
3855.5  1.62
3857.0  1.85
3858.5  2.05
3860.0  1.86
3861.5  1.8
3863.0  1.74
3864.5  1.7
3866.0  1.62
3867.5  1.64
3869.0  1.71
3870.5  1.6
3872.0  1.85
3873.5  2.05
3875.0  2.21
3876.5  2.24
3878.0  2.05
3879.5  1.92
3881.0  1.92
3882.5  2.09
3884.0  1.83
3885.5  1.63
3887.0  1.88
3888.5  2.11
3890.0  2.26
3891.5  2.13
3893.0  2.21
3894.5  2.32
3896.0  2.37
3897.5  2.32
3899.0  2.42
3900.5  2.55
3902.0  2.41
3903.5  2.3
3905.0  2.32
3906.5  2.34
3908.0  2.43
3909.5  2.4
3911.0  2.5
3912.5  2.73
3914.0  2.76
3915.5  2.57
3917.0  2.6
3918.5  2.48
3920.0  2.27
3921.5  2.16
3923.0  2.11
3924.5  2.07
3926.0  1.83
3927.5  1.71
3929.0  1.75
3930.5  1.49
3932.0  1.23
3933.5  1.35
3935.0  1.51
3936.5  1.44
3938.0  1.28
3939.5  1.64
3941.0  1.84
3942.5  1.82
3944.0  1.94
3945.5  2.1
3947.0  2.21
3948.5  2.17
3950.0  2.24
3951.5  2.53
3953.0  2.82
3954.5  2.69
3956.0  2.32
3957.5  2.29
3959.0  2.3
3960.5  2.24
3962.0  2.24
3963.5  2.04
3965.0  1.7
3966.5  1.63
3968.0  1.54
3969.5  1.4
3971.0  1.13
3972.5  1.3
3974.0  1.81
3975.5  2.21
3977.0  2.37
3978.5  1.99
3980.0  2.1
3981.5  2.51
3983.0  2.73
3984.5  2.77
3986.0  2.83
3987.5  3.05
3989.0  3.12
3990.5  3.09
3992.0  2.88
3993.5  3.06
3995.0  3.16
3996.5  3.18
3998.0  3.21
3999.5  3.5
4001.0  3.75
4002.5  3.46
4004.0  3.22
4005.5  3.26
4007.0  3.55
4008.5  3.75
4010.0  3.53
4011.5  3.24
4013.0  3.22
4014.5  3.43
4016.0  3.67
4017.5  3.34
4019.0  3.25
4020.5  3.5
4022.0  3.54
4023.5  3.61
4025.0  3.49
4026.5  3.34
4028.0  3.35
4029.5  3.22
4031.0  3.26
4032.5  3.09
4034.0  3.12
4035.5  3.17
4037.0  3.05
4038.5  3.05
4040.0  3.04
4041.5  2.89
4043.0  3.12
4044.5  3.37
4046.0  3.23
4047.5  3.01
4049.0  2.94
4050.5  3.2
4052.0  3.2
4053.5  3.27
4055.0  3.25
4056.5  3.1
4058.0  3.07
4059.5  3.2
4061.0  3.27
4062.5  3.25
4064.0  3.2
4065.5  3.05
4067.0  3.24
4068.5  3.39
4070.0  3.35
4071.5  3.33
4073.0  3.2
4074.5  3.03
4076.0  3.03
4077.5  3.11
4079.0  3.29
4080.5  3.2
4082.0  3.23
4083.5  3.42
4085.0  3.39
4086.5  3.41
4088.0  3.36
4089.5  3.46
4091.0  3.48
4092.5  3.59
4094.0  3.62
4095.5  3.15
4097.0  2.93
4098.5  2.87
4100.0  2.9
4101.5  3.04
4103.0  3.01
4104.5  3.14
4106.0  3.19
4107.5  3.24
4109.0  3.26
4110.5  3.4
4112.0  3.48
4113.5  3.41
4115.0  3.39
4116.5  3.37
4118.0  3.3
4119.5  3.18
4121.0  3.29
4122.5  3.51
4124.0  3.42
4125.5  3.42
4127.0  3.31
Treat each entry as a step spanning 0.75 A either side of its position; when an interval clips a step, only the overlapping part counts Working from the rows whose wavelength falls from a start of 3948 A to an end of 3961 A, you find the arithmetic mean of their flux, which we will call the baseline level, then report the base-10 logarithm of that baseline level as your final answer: 0.38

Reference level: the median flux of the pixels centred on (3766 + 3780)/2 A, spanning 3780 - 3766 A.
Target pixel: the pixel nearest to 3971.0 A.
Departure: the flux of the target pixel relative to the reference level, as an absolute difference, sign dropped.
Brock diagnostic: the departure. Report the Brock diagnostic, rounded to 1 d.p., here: 1.0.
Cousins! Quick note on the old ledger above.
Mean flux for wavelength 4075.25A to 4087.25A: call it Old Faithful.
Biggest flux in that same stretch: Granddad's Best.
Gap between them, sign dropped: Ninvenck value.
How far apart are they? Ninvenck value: 0.16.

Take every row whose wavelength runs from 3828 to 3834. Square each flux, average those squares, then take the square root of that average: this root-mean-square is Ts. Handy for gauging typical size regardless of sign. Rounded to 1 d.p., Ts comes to 1.6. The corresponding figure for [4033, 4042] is 3.1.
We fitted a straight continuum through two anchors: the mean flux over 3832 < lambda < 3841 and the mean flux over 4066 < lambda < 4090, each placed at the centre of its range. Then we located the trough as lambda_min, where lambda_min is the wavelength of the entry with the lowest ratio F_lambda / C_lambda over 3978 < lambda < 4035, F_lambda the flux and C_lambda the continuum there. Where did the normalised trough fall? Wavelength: 3978.5 A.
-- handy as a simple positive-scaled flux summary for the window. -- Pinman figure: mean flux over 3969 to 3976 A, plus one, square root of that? 1.60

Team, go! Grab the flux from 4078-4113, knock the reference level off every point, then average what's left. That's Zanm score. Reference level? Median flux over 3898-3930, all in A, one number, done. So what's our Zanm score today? 0.86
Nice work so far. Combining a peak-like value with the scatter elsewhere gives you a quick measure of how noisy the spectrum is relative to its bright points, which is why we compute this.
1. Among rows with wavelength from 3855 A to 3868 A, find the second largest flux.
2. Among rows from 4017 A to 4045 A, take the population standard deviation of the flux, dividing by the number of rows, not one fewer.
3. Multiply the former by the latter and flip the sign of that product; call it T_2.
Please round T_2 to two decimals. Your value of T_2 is -0.36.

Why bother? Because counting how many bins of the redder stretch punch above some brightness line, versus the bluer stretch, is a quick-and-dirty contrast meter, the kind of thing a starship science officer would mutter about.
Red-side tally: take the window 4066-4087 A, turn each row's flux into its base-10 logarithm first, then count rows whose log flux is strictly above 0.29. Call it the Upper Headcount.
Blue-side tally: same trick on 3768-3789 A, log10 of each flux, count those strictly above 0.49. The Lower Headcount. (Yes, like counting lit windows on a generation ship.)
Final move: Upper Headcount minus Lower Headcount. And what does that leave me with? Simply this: 14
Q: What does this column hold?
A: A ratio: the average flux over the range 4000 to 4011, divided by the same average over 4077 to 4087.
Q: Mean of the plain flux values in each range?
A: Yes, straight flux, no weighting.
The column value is 1.1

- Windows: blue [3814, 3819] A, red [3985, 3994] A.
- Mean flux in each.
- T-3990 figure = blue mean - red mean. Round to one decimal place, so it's -0.9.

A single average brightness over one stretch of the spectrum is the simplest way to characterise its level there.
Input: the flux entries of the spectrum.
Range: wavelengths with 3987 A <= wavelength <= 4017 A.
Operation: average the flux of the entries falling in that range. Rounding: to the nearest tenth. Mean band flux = 3.3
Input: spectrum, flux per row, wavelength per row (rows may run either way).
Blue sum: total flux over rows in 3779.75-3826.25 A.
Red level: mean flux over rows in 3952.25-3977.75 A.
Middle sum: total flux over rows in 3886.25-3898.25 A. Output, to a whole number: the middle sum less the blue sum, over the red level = -23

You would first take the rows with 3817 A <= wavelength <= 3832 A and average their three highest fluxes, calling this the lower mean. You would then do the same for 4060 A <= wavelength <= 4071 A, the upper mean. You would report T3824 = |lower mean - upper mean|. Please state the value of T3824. 1.4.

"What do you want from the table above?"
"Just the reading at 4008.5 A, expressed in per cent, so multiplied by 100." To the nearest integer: 375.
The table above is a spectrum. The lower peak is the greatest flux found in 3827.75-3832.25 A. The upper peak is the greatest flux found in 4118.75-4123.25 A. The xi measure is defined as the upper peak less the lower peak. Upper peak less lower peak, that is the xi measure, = 1.8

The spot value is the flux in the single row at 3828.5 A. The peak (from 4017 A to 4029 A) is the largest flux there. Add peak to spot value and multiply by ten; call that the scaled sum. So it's 52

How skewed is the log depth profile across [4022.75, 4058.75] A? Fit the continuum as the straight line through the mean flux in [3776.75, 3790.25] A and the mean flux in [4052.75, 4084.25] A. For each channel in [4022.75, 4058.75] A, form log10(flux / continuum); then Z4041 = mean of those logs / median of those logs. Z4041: 1.38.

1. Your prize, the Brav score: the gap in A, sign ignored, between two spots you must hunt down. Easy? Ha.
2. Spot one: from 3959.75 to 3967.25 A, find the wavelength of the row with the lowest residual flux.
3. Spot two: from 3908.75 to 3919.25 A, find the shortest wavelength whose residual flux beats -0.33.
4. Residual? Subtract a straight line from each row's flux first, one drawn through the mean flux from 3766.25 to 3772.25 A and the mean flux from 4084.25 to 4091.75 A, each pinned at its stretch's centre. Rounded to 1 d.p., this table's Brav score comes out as 57.0 A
